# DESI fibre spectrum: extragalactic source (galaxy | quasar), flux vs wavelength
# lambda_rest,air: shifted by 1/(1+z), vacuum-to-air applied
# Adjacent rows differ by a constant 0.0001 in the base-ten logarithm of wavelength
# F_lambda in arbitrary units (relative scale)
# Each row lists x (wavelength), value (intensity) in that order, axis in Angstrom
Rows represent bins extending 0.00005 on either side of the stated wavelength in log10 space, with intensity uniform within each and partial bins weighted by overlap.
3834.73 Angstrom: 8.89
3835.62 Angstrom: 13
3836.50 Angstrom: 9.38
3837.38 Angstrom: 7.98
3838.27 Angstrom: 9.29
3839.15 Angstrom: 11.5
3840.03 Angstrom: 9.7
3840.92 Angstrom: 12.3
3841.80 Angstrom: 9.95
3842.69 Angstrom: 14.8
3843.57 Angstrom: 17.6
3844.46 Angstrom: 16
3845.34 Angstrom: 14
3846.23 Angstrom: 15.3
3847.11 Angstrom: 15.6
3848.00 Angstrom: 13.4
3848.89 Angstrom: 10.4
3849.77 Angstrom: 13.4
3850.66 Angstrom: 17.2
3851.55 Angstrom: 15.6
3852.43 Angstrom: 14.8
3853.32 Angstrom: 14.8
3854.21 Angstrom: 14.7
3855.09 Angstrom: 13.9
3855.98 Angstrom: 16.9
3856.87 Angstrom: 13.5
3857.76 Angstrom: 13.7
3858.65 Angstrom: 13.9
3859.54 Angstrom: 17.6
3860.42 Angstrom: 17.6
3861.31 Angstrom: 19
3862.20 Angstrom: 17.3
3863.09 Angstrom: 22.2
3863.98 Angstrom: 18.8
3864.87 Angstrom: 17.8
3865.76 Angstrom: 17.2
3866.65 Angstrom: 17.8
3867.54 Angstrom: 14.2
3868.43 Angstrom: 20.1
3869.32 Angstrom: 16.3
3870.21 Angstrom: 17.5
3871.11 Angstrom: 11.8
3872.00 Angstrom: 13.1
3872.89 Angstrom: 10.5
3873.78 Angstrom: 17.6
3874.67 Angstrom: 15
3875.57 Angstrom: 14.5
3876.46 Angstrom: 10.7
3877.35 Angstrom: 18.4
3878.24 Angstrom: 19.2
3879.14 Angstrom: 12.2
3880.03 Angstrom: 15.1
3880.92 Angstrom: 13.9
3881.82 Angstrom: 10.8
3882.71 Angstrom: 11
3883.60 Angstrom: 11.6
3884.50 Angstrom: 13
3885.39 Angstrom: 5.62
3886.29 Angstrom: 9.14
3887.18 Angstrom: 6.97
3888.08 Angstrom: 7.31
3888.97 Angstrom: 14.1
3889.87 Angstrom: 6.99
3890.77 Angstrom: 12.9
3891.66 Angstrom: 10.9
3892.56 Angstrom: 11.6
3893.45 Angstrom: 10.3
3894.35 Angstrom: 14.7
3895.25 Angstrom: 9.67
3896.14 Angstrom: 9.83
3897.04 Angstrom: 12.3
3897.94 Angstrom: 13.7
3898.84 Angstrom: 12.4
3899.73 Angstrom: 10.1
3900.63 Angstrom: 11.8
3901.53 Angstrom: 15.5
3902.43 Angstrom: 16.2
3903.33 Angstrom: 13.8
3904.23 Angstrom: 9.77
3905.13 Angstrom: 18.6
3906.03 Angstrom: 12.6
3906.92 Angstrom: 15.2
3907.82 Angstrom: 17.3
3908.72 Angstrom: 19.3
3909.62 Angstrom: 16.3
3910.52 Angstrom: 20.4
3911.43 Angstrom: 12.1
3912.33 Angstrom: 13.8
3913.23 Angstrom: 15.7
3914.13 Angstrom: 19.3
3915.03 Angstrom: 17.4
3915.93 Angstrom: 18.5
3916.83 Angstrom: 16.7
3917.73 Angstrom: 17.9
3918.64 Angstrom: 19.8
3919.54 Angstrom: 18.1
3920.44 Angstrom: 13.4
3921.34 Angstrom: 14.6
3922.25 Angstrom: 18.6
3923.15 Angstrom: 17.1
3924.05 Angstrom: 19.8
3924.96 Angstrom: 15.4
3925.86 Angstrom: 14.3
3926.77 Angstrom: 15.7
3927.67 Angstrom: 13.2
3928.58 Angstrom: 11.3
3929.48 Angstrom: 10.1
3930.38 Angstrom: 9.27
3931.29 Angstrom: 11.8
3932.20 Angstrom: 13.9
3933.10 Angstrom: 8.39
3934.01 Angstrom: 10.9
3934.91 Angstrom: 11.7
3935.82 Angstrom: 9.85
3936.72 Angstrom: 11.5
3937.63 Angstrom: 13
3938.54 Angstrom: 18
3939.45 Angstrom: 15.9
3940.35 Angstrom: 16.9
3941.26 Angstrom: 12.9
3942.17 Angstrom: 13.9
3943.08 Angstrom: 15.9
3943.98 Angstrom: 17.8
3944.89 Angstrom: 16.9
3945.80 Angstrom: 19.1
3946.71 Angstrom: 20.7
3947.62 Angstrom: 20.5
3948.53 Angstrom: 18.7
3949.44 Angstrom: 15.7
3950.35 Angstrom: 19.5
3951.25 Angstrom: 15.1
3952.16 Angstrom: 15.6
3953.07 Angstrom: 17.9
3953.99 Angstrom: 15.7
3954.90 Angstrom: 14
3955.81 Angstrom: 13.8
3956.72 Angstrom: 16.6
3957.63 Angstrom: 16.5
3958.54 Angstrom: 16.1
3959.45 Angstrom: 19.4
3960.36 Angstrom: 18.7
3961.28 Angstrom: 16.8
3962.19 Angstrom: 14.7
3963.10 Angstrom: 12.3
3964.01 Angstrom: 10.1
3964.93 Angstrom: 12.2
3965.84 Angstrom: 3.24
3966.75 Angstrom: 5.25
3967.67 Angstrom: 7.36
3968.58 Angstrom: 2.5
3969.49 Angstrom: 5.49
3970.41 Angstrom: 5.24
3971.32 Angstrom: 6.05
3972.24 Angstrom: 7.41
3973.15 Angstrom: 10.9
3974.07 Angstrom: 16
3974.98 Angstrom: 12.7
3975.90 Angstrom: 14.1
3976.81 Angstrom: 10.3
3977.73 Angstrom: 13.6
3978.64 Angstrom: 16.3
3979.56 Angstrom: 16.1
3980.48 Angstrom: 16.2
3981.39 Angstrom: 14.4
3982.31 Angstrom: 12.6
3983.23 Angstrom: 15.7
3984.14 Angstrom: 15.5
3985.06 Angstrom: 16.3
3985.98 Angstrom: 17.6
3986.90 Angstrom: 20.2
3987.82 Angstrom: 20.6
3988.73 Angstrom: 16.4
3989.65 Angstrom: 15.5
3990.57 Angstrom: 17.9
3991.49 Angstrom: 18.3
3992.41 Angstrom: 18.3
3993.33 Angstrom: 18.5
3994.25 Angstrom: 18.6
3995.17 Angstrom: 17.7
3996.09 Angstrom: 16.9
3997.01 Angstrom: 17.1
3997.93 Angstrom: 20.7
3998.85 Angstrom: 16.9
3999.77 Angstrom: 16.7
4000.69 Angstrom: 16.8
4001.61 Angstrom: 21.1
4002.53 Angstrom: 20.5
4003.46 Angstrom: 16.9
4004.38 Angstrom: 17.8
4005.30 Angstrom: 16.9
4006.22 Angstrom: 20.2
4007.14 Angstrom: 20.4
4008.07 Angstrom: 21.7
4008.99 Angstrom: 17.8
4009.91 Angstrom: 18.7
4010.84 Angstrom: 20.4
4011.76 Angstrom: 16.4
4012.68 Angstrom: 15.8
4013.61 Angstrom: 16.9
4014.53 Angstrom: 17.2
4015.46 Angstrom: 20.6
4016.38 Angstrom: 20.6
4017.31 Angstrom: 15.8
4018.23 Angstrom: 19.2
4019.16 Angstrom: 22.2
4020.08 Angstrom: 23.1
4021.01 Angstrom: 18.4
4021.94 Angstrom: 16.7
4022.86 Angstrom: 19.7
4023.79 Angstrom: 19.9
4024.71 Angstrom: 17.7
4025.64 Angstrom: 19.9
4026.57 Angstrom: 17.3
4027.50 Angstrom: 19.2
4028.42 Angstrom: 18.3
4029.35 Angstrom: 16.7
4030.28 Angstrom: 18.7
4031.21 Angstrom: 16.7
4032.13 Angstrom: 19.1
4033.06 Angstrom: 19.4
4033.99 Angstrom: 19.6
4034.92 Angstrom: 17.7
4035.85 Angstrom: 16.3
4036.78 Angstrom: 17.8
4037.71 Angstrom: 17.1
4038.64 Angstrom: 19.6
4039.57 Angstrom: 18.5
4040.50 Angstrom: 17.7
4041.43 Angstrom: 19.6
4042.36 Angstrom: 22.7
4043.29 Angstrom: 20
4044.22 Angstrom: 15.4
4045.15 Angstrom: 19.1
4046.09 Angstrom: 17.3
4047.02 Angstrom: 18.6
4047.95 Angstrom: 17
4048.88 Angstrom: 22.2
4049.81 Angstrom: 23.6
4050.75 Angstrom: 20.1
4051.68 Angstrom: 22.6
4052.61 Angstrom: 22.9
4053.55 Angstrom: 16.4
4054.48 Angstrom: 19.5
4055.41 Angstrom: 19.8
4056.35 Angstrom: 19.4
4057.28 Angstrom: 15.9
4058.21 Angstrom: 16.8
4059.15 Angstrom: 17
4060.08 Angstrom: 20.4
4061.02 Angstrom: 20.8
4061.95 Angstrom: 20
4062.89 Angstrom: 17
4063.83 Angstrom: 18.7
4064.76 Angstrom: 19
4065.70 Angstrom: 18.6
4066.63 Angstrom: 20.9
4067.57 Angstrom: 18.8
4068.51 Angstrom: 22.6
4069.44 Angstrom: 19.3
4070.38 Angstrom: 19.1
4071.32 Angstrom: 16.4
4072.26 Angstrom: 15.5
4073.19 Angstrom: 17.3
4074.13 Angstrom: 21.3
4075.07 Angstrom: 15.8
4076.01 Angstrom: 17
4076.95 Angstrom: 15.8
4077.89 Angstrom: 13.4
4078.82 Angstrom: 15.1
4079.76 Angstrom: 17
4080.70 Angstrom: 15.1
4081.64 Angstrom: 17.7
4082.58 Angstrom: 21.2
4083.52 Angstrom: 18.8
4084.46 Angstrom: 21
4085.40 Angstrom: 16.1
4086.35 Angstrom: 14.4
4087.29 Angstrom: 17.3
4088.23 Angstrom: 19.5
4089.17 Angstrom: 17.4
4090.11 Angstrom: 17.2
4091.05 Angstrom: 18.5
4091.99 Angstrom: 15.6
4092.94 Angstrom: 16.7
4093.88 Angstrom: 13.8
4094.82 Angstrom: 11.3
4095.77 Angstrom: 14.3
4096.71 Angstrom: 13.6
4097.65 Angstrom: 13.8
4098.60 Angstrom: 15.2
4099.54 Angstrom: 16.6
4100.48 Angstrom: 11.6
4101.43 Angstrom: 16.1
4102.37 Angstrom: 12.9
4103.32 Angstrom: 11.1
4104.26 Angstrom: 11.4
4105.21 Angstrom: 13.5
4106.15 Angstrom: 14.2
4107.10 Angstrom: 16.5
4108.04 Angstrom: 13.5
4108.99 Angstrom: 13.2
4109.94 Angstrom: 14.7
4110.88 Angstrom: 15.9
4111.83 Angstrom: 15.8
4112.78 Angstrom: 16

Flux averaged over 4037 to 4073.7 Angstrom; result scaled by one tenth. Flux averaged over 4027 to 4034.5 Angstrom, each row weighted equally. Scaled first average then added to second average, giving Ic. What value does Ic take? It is 20.4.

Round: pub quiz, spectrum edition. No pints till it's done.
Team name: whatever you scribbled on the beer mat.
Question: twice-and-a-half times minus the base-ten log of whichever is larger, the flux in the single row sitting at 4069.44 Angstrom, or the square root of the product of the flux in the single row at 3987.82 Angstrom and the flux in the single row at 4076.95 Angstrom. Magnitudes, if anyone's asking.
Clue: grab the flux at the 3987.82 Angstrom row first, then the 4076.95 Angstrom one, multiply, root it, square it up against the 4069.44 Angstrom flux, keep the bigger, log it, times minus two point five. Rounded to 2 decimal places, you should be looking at -3.21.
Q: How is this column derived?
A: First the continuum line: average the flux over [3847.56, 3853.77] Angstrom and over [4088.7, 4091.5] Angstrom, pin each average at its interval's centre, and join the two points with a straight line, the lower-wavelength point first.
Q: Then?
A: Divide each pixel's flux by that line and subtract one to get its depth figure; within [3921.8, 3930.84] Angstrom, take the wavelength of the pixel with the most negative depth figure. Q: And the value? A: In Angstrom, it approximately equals 3930.38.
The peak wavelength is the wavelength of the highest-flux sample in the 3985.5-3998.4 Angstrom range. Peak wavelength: 3997.93 Angstrom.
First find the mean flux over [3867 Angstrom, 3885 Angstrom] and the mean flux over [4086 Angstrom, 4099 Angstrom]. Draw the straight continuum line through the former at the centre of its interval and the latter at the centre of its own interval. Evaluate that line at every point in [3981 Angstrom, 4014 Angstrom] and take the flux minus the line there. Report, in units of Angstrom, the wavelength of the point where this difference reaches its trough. 3982.31 Angstrom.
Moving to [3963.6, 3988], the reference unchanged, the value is 3968.58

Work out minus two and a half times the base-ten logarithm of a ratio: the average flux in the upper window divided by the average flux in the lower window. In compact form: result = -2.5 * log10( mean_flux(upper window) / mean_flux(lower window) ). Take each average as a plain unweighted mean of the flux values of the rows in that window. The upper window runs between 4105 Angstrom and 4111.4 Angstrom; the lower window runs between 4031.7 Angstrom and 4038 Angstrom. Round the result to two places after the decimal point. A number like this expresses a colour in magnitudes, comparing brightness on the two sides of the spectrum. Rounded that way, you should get 0.24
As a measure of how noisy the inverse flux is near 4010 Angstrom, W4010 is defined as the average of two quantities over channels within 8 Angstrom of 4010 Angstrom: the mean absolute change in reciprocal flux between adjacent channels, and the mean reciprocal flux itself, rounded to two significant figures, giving 0.030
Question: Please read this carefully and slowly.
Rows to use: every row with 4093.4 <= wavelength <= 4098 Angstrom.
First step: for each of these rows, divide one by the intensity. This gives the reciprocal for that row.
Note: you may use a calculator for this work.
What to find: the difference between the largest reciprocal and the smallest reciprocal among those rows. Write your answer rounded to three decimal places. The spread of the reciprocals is 0.019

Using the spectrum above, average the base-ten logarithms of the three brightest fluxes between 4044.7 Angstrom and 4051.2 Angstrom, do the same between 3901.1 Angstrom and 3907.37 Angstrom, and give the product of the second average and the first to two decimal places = 1.64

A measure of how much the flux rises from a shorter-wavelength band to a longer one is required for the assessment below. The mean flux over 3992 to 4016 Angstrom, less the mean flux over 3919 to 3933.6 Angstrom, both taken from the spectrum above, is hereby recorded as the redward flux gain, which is 4.3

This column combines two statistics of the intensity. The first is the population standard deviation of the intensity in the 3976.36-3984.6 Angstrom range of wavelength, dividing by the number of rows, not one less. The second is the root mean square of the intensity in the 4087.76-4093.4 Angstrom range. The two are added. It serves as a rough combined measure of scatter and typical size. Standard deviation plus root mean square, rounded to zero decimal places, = 19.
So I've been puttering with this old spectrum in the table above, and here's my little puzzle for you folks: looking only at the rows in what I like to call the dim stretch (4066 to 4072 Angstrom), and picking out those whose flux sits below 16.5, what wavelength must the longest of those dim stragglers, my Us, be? 4071.32 Angstrom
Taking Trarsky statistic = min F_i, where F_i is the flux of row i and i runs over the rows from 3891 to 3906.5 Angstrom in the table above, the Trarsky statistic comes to 9.67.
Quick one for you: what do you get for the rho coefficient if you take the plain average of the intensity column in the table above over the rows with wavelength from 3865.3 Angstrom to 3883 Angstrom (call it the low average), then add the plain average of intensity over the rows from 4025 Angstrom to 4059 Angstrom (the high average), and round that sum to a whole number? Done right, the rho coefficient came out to 34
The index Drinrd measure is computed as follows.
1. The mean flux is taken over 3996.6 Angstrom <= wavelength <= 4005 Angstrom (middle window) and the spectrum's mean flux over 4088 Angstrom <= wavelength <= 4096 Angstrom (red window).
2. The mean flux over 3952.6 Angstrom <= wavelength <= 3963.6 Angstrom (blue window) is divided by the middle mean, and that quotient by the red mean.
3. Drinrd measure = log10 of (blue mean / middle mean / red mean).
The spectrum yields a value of -1.26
